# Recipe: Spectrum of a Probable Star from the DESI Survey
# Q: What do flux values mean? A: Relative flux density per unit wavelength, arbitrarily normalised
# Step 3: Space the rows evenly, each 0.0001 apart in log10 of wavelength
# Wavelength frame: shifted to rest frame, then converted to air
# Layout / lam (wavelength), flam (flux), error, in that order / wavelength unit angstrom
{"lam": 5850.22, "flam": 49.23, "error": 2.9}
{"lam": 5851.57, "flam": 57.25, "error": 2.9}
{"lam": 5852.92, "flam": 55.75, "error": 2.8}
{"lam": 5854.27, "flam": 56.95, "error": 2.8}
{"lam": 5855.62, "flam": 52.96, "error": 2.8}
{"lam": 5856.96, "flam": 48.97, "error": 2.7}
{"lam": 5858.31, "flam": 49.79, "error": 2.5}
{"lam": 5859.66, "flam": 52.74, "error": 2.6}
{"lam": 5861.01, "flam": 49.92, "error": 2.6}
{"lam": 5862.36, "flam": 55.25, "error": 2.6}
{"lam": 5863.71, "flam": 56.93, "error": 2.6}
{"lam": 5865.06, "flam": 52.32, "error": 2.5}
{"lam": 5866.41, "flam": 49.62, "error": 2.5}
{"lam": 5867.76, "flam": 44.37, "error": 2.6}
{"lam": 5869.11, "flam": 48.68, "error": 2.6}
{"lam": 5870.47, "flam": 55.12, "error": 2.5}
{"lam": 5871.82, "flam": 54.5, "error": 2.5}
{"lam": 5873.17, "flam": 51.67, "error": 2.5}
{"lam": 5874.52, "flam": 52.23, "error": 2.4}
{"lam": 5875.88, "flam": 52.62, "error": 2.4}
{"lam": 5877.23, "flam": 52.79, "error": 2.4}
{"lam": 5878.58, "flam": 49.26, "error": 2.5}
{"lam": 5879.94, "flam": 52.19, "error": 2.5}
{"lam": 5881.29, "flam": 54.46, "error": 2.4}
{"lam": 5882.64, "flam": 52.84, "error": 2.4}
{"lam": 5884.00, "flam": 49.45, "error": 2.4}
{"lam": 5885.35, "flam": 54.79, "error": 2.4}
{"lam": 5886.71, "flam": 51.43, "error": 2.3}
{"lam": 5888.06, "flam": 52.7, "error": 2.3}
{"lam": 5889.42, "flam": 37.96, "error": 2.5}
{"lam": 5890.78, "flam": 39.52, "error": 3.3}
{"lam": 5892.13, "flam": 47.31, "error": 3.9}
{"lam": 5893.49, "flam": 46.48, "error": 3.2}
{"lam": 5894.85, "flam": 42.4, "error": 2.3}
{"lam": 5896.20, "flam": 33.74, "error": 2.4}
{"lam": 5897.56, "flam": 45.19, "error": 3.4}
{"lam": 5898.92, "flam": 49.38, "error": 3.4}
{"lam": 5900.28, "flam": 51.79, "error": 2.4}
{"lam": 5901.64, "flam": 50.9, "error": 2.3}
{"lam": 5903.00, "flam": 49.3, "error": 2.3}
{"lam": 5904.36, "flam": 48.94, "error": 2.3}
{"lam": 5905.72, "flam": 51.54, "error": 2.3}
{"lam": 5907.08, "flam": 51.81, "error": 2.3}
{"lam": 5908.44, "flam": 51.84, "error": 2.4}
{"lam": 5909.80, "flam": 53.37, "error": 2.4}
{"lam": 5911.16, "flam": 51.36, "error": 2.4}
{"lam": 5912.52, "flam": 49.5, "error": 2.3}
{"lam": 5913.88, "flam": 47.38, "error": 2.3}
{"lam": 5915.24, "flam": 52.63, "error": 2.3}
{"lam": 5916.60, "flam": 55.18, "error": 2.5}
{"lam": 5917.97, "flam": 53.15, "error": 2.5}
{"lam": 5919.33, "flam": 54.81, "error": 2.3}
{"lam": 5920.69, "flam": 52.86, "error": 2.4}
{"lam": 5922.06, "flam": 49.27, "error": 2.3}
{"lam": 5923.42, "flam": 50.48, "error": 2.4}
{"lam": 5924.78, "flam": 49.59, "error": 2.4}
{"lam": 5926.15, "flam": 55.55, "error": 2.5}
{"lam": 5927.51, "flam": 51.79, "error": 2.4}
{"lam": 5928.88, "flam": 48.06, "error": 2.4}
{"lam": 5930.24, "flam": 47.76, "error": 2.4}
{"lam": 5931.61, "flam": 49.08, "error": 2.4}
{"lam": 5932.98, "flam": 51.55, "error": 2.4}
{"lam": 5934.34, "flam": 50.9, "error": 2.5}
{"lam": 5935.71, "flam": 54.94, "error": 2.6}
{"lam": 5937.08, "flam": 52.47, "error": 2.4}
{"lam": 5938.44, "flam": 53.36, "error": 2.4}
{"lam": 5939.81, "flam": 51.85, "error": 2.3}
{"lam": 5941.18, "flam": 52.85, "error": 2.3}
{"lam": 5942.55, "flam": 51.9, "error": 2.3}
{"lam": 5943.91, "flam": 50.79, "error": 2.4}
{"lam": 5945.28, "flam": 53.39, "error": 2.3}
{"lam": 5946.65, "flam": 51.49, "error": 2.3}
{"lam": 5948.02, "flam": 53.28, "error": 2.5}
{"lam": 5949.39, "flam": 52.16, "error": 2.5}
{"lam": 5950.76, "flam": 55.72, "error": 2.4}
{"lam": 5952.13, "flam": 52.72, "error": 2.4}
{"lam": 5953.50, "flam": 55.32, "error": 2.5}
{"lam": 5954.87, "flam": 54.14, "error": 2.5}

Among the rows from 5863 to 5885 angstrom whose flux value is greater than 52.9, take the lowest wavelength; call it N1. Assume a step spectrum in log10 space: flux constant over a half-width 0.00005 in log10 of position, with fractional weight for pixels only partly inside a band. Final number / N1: 5863.71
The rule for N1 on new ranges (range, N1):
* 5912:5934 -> 5916.60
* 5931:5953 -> 5935.71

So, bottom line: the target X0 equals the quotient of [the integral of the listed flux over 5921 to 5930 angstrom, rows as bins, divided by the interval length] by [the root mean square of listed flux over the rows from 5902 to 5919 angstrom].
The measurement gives 0.99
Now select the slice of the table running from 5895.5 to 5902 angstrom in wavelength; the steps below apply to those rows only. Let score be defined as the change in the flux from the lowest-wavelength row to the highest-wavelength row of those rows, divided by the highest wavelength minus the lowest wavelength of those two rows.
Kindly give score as 3.2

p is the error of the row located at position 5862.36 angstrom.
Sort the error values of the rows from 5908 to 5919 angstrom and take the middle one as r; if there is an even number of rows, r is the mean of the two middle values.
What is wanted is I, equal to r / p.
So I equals 0.92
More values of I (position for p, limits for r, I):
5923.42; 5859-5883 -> 1.04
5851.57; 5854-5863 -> 0.90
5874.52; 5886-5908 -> 0.98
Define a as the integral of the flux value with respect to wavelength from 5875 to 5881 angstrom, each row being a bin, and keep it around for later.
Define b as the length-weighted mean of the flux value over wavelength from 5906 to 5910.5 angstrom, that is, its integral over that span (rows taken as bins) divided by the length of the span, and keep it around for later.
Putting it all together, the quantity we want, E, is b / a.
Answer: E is 0.17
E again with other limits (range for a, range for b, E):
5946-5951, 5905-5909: 0.20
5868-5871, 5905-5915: 0.34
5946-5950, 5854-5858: 0.25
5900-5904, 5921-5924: 0.25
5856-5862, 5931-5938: 0.17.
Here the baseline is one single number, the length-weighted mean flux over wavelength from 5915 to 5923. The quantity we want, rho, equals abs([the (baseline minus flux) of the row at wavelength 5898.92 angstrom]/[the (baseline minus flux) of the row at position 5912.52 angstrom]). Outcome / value 1.04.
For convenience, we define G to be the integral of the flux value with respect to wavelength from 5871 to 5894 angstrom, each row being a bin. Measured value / 1154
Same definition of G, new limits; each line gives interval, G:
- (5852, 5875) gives 1202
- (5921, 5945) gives 1233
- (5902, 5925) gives 1182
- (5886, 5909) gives 1085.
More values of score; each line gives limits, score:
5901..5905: -0.7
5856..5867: 0.1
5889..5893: 3.5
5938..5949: 0.0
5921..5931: -0.2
